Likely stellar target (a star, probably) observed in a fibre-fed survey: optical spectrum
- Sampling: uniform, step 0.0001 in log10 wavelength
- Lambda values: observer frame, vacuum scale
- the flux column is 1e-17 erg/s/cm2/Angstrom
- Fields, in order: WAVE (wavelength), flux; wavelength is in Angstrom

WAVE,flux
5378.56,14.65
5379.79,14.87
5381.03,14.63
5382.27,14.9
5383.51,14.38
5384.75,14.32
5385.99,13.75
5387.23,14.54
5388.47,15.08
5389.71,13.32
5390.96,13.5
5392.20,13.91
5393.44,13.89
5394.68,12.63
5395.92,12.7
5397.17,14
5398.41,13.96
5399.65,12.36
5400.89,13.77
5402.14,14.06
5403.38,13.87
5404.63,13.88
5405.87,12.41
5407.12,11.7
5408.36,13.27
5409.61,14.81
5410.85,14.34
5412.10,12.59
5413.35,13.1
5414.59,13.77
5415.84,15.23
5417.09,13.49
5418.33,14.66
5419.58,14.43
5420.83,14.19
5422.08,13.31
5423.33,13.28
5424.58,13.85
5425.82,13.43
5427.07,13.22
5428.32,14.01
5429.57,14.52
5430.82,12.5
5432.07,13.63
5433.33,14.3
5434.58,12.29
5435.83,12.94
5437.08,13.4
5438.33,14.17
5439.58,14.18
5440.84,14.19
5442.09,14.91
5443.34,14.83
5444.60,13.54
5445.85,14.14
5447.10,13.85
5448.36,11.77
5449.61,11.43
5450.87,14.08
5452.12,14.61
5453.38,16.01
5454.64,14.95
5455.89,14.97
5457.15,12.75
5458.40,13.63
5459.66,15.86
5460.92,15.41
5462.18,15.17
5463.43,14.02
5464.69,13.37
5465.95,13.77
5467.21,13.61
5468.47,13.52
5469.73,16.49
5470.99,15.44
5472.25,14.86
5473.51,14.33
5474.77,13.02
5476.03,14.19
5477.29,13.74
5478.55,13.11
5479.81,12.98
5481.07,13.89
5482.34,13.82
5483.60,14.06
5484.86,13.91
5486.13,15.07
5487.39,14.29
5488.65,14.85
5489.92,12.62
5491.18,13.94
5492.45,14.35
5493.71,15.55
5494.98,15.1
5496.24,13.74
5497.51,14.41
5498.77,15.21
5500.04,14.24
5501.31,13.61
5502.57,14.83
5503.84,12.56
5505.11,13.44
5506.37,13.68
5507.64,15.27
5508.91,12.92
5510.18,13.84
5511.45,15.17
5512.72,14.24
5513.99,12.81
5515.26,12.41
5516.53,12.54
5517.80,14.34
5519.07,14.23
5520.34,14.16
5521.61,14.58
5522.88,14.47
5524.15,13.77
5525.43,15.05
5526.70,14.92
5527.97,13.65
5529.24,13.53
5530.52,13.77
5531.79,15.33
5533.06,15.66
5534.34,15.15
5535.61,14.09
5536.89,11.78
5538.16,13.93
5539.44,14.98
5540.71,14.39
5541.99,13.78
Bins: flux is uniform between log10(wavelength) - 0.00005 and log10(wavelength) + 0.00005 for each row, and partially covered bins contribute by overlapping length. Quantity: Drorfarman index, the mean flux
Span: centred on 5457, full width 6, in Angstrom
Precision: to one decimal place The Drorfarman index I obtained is 14.4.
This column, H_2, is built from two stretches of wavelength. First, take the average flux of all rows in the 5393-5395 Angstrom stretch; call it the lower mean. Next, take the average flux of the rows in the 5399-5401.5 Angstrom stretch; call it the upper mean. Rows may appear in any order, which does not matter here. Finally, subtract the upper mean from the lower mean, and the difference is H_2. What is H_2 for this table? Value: 0.20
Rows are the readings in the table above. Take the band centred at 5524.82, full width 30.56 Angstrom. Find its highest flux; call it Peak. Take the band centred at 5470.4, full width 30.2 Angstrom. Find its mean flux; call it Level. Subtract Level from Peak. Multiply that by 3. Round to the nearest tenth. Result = 4.5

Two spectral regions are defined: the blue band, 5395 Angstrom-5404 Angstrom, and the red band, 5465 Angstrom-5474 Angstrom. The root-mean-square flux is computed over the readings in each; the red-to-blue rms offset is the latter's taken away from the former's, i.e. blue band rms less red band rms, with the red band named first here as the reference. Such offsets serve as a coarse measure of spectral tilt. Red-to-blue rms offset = -1.1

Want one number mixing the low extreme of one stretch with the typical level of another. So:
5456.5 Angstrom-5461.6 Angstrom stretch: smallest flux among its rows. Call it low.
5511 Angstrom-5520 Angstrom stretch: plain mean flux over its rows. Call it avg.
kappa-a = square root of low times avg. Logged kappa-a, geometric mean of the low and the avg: 13.2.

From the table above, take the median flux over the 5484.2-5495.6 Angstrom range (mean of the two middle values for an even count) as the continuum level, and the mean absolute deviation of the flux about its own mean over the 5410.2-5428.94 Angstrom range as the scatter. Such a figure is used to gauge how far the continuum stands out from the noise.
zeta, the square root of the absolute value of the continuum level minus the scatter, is 3.71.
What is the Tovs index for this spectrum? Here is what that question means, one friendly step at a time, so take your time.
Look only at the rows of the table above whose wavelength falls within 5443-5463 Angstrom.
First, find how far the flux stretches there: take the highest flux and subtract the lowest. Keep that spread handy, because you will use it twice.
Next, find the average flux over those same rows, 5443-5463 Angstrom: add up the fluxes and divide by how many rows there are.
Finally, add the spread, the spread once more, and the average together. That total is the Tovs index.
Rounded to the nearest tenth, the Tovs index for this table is 23.3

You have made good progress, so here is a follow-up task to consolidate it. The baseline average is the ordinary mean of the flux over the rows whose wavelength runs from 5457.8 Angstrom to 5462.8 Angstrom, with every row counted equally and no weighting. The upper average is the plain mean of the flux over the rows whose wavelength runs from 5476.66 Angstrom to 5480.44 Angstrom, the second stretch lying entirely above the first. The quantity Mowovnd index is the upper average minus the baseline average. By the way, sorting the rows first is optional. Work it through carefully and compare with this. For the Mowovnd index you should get -1.7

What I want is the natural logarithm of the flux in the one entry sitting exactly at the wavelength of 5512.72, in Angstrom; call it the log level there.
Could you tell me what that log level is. 2.66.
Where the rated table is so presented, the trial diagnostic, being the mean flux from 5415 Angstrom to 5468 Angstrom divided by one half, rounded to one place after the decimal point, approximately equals 27.9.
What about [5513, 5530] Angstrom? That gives 27.8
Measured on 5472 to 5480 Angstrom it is 27.5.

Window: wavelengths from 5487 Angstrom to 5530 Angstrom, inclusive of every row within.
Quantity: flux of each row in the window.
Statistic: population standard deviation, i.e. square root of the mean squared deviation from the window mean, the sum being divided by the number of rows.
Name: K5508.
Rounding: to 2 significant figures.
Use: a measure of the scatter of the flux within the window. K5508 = 0.85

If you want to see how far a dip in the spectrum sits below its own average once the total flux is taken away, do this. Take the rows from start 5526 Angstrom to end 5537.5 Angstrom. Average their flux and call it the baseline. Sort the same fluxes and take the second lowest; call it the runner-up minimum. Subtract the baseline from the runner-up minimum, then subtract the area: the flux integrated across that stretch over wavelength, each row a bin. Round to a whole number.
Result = -164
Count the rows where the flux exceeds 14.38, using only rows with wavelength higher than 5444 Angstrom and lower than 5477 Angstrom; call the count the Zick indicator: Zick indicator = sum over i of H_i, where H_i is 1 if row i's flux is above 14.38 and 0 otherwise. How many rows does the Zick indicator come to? 10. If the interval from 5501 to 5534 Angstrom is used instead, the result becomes 9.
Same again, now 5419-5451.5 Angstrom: 4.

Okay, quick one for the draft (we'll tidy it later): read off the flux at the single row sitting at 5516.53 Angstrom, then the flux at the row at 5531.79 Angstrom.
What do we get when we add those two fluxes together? 27.9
